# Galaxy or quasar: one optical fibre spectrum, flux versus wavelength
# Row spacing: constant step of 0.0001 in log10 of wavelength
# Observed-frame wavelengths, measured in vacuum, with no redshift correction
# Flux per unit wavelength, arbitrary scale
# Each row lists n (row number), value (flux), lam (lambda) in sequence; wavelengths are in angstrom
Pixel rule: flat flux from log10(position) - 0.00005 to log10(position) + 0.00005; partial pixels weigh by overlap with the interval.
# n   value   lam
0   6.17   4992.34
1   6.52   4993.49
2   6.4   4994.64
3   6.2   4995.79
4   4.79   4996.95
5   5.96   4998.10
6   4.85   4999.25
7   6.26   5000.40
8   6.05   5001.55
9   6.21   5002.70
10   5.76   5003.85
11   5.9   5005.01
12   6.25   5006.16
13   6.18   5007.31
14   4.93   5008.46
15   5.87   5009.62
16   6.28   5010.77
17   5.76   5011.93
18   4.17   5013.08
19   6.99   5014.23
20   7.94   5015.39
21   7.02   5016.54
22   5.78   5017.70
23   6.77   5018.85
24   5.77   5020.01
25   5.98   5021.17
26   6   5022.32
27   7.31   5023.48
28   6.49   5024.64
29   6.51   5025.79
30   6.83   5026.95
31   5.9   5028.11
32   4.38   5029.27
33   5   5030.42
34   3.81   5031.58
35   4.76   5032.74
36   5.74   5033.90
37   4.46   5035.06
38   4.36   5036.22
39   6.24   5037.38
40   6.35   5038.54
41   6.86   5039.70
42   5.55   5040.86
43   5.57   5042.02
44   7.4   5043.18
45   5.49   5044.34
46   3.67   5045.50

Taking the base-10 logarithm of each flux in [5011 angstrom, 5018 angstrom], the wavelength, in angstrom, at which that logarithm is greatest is 5015.39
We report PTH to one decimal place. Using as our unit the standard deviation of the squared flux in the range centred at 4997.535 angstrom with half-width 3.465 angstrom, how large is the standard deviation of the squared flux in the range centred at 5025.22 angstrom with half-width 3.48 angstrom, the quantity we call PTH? 0.9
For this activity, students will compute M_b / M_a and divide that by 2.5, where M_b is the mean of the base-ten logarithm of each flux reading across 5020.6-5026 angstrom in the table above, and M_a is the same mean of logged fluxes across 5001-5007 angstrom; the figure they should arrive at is 0.415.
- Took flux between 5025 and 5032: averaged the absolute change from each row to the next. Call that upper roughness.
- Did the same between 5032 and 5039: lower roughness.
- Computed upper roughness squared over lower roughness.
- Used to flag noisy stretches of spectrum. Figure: 1.0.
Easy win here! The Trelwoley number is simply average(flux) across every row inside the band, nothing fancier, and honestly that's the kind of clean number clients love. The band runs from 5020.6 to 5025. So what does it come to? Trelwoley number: 6.4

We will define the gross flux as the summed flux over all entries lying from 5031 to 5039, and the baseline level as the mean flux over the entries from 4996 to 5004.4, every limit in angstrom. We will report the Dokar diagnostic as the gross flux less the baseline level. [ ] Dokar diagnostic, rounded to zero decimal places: 30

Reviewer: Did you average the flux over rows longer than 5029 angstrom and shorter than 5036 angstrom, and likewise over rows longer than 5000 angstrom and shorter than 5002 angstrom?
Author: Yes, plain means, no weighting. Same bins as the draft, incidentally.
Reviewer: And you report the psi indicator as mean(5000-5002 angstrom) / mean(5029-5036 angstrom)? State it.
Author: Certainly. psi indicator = 1.31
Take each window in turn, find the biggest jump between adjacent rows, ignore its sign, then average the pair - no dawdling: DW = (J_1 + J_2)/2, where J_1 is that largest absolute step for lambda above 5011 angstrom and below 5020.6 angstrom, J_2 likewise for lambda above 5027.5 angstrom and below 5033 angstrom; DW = 2.17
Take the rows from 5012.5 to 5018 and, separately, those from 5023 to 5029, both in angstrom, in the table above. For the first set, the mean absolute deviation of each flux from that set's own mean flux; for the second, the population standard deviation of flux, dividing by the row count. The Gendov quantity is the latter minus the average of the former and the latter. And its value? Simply -0.33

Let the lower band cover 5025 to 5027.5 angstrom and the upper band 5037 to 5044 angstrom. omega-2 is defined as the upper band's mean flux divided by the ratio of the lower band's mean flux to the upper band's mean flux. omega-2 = 6.0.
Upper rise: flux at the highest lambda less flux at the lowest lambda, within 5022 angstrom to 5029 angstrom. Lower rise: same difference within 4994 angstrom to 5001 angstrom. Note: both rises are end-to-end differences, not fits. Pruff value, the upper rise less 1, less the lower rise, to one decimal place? -1.0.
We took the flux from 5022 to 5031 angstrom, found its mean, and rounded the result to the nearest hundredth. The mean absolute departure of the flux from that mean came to 0.73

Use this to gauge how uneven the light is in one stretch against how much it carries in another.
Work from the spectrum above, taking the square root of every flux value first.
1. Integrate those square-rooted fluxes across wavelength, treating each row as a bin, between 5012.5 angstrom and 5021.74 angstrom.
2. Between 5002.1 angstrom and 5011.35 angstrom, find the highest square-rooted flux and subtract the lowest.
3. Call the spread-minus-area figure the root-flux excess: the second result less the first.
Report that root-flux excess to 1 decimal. -22.8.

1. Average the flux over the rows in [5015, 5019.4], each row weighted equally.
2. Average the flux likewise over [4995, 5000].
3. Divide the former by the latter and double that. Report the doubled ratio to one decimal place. 2.5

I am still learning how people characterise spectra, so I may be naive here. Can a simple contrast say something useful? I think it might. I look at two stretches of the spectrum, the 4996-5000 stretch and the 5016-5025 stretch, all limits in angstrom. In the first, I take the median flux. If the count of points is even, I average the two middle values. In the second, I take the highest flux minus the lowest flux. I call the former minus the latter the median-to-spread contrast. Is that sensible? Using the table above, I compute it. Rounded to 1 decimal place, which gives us 3.3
